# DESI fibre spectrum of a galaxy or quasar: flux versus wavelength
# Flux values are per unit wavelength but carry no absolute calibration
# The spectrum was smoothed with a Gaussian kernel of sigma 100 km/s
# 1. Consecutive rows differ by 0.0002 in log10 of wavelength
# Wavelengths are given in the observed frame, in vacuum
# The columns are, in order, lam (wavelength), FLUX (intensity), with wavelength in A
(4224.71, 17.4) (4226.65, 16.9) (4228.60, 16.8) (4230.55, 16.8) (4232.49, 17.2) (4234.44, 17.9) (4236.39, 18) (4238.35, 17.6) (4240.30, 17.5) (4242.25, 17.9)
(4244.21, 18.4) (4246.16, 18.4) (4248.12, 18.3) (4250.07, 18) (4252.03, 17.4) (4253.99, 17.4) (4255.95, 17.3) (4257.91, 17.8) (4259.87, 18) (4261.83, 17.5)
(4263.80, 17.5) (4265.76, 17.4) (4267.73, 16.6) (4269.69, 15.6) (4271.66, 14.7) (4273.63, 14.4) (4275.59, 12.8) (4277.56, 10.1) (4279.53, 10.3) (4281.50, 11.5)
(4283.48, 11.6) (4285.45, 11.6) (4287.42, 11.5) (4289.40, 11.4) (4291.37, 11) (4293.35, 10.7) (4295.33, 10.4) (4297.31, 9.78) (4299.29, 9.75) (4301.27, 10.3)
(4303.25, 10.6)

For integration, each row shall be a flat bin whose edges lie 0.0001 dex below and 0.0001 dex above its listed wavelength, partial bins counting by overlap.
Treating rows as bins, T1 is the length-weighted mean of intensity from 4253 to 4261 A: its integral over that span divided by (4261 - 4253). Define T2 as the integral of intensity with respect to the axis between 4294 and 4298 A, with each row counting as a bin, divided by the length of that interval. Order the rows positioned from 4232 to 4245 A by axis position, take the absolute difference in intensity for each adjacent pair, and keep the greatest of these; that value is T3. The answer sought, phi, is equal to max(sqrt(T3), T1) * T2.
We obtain 179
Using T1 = 18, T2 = 10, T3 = 0.70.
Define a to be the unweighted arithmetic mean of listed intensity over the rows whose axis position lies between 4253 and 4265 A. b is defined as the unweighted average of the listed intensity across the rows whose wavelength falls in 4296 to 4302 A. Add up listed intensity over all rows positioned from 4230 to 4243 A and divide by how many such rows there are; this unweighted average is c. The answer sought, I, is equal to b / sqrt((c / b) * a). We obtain 1.8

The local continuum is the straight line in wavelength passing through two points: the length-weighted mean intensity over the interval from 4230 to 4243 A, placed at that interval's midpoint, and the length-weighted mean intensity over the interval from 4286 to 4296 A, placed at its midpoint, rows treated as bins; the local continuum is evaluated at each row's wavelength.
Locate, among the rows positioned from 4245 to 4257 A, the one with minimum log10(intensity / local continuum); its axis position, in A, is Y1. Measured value 4252.03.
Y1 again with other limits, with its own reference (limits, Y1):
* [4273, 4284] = 4277.56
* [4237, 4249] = 4238.35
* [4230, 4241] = 4230.55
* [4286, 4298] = 4297.31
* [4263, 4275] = 4273.63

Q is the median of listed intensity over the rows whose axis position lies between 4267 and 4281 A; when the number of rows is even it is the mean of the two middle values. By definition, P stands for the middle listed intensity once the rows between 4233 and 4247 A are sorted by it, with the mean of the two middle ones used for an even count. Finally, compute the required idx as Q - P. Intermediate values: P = 17.9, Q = 14.40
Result -3.5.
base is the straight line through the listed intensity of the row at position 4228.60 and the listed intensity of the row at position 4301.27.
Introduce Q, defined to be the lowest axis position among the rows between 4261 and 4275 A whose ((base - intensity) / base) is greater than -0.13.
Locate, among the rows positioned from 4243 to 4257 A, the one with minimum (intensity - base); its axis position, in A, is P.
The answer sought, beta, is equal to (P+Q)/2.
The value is 4262.8 A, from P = 4252.03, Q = 4273.63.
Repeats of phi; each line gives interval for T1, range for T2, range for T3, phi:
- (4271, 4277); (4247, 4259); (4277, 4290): 242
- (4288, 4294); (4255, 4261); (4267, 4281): 196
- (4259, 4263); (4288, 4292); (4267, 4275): 199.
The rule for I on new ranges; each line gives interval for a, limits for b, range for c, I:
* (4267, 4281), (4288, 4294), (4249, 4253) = 2.4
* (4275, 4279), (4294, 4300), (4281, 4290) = 2.7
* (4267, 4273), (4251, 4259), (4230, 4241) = 4.4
